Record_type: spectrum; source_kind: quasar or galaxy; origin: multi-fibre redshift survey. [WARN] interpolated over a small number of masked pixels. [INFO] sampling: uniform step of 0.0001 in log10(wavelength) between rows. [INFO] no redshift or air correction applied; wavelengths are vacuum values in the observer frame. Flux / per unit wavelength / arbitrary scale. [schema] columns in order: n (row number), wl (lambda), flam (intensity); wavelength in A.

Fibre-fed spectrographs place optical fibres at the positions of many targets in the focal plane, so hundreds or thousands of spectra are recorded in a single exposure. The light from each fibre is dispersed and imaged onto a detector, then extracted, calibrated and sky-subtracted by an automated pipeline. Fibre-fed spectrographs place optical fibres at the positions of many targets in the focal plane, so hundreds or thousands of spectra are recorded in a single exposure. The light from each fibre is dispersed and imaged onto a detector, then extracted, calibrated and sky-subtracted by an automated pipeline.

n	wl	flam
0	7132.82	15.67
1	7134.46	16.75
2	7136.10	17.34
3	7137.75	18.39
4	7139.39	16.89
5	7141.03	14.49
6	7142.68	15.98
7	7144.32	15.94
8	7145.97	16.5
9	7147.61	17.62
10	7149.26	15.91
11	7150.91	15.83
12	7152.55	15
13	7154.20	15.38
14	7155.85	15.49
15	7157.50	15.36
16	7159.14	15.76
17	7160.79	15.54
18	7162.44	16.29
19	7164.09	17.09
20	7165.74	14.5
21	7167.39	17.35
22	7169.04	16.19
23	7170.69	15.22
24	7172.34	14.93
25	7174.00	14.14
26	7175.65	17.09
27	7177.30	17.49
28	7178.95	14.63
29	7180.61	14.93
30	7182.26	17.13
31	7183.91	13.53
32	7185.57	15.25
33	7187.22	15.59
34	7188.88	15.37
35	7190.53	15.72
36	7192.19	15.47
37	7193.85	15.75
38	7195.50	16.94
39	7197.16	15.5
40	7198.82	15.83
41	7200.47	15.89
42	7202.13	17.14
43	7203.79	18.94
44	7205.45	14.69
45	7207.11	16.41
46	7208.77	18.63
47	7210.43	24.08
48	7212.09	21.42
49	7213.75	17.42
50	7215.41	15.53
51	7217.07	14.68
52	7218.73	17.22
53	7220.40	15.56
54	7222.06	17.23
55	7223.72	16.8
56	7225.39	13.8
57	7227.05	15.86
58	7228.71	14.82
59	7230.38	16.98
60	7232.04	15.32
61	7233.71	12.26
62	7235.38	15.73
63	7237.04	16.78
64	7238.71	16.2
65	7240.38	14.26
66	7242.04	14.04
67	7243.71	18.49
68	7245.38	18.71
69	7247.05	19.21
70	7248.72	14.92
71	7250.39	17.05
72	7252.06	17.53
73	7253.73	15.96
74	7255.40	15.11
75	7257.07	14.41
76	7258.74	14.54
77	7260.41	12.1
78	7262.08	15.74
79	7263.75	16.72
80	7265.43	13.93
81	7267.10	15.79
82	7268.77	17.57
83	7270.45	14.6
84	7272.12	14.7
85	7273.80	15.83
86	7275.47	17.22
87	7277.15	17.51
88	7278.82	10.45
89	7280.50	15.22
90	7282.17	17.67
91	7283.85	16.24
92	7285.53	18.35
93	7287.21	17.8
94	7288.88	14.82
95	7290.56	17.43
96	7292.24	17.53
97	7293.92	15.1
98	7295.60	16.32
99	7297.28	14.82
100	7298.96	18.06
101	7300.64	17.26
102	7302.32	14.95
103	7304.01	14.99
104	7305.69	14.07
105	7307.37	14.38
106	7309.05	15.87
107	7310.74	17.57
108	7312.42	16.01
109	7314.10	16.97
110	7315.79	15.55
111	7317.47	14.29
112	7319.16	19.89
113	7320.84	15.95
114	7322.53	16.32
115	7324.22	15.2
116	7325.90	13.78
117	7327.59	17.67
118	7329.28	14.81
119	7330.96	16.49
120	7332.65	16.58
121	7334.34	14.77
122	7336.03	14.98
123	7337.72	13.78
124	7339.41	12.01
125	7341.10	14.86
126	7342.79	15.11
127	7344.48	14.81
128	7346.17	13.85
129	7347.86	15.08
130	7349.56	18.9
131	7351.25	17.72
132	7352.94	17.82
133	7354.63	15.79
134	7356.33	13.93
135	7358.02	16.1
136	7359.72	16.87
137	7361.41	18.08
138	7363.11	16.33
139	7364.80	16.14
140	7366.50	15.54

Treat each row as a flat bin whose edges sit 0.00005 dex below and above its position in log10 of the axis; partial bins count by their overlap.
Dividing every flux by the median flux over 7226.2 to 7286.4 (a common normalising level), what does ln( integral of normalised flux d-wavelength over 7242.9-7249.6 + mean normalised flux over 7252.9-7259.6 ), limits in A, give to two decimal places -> 2.14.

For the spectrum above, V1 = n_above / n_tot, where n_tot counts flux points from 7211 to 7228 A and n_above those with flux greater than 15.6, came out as 0.60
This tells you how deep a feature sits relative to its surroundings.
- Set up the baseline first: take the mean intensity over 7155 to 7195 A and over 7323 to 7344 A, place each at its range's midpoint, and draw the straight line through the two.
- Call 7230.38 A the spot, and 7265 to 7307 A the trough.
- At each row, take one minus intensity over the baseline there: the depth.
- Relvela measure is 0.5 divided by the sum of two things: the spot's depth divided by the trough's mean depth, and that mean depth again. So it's 0.24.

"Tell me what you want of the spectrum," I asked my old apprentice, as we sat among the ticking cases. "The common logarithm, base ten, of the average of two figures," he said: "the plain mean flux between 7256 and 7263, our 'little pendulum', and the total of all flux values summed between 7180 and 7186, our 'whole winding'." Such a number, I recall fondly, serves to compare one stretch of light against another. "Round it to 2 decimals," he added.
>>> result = 1.57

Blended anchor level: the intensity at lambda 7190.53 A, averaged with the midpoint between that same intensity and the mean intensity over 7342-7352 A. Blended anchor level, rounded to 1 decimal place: 15.8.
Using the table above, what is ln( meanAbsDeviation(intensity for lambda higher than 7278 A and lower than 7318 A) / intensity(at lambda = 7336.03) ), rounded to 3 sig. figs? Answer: -2.40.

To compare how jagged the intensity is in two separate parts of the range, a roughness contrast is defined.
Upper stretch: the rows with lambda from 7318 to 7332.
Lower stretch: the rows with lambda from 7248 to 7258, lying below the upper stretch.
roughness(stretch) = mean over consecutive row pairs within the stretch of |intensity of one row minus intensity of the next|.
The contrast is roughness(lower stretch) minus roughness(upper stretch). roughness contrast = -1.0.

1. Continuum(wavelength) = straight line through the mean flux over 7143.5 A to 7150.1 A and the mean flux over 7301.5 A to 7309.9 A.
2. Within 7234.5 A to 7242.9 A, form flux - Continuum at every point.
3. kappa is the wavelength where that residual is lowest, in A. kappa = 7242.04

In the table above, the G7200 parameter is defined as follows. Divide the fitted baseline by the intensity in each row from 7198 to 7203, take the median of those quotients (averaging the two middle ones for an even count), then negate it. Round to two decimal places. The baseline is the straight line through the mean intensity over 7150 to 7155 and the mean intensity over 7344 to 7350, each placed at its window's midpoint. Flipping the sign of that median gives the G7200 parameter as -0.97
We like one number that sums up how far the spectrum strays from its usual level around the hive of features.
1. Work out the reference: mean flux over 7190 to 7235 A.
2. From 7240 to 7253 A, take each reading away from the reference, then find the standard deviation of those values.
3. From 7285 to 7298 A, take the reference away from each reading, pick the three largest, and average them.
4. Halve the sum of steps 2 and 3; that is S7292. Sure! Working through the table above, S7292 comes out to 1.7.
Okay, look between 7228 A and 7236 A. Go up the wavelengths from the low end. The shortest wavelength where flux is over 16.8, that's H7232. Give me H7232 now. 7230.38 A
